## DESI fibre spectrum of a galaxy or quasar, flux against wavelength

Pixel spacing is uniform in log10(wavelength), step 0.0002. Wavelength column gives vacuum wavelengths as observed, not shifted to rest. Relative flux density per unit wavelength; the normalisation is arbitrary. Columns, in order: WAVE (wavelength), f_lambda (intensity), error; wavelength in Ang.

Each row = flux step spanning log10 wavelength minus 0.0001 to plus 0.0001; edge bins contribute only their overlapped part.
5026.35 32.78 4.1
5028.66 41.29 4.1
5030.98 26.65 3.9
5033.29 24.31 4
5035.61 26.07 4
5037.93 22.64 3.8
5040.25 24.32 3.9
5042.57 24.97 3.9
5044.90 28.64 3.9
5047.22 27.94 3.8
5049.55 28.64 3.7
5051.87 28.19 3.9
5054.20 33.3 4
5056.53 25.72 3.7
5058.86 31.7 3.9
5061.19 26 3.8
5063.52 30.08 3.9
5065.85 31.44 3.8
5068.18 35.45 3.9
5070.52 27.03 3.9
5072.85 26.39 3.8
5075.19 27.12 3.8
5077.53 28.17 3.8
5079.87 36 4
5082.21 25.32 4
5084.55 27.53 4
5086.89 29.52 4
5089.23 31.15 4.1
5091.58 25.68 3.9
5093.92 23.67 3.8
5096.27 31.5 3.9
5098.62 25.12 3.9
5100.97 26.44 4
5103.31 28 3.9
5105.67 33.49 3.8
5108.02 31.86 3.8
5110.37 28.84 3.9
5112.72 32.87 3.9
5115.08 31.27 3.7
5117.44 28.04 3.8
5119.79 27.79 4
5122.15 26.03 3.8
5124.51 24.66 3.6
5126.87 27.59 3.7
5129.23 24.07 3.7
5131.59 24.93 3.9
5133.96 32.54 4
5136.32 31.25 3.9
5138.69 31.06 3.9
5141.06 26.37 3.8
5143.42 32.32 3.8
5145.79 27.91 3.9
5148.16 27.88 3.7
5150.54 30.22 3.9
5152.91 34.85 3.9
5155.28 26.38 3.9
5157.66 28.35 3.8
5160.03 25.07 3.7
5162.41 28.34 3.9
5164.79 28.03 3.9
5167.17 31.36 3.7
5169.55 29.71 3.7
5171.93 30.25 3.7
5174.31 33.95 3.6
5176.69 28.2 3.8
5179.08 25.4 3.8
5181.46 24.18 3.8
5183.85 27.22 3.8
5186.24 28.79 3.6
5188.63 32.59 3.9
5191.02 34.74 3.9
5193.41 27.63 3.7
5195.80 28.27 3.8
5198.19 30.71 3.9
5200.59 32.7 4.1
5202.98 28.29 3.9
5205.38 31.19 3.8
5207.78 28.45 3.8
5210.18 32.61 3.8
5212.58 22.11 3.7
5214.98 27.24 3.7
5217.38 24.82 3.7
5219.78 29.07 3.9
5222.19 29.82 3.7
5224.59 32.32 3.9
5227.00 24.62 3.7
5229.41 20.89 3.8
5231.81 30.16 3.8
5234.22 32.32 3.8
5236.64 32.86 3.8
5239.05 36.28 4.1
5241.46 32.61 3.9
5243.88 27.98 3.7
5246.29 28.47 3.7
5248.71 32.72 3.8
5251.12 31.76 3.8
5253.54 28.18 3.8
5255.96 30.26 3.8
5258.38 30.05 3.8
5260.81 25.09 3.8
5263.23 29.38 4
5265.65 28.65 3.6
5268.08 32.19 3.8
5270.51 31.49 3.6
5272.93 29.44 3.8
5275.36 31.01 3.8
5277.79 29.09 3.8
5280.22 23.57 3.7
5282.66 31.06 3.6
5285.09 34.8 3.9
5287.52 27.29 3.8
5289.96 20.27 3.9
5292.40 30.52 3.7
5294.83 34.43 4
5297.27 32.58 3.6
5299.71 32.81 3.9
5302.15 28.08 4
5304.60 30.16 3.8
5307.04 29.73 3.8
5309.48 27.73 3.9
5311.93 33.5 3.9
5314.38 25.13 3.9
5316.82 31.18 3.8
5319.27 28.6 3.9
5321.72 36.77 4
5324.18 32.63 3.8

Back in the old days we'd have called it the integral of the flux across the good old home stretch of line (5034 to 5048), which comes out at 359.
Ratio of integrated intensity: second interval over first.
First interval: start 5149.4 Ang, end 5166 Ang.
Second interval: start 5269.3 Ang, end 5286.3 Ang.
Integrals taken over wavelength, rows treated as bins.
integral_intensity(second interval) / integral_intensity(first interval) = 1.07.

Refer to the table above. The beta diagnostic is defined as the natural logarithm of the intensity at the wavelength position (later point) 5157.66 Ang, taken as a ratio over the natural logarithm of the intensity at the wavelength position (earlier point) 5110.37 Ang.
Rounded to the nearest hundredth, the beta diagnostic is 0.99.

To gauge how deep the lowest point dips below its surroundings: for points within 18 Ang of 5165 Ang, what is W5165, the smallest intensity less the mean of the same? -4.6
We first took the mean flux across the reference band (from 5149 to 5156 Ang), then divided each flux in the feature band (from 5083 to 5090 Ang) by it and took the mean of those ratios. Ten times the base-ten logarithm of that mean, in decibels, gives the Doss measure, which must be -0.2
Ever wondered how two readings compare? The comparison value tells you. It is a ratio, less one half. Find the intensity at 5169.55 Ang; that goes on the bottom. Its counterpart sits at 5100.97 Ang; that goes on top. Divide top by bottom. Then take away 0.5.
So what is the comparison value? 0.39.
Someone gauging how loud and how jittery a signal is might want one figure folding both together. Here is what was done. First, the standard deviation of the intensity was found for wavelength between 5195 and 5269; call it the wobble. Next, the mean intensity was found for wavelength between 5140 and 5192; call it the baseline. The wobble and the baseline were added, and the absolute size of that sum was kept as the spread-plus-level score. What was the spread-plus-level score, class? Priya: 32.5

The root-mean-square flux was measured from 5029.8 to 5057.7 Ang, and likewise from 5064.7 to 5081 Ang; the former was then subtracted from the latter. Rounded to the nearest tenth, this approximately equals 3.5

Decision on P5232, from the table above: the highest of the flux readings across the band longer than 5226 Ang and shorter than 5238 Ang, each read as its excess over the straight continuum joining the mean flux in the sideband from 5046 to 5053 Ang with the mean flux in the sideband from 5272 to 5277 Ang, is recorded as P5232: 3.0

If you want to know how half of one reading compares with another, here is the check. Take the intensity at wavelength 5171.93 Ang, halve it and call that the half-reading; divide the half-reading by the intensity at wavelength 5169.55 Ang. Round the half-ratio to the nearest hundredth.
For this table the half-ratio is 0.51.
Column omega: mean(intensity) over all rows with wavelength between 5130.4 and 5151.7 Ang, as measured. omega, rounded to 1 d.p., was 29.4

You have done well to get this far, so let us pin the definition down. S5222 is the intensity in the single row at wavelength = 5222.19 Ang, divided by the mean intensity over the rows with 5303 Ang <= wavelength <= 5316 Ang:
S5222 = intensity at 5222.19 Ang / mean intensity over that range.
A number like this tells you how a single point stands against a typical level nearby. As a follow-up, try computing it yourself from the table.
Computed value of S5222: 1.019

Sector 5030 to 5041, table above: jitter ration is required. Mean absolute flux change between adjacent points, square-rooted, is 1.52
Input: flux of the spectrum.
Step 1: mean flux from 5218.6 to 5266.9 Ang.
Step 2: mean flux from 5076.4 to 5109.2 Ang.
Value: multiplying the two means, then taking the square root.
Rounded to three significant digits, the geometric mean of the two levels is 29.2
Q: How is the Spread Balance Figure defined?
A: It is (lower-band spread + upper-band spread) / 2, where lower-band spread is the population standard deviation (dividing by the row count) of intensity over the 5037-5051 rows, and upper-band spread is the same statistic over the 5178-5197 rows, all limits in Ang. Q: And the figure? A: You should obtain 2.81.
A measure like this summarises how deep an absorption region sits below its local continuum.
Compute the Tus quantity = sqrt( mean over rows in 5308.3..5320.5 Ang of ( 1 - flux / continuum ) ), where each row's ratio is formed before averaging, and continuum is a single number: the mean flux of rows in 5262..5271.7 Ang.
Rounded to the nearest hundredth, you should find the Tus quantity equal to 0.20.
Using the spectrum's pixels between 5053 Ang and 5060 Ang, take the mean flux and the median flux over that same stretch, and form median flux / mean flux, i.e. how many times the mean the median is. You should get 1.05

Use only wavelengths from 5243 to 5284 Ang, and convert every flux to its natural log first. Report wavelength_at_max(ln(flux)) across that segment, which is 5248.71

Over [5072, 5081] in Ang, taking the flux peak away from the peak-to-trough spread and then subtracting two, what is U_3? -28.4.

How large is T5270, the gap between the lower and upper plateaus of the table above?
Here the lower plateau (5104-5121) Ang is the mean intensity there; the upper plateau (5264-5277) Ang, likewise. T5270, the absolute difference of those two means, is 0.0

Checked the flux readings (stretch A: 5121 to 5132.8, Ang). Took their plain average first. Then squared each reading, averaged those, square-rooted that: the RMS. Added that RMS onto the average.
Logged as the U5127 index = 50.9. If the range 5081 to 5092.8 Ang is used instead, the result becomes 55.8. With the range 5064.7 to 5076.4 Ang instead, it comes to 59.2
